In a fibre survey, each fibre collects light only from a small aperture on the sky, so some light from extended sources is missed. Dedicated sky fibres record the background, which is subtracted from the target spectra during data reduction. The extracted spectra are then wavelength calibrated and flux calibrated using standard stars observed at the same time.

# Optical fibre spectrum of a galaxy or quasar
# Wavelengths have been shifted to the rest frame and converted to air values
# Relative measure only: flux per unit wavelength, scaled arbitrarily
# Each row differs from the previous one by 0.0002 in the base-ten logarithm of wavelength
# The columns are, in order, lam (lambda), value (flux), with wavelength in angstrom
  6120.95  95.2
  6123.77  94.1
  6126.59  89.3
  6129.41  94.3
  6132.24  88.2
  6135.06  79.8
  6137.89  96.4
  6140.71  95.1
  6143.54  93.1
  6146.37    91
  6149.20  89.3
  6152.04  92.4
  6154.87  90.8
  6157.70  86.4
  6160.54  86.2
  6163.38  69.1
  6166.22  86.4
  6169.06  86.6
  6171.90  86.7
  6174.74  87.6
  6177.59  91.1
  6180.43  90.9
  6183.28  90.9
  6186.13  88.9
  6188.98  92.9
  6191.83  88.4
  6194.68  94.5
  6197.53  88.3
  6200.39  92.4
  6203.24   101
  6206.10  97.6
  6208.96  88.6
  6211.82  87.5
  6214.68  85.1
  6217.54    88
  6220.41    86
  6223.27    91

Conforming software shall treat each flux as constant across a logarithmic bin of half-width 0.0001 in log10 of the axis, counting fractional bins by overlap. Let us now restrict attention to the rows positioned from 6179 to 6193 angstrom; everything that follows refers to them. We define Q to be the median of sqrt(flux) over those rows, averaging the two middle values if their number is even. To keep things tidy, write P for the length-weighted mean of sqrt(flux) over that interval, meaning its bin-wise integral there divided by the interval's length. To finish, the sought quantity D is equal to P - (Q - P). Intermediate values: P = 9.51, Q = 9.53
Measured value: 9.49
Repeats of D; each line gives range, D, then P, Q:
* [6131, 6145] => 9.38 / 9.51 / 9.65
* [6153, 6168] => 9.03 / 9.16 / 9.30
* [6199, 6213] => 9.72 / 9.67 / 9.61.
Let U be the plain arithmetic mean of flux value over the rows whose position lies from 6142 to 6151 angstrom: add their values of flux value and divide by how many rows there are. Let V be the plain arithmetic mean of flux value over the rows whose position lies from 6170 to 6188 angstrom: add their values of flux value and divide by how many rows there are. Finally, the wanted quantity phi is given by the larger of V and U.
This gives 91.1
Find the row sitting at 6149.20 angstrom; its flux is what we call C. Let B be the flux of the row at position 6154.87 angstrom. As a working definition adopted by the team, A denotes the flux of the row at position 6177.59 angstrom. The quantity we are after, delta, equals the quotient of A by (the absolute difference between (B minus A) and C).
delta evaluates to 1.02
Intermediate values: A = 91.1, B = 90.8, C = 89.3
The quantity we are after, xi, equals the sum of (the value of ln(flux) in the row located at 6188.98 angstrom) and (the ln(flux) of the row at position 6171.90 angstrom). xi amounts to 8.99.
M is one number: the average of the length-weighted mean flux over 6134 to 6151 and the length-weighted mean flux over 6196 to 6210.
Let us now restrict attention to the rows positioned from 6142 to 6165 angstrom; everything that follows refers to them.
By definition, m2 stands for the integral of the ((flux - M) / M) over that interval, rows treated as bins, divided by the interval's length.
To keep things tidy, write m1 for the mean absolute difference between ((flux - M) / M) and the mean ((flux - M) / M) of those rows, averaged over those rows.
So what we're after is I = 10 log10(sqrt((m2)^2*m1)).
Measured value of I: -18.9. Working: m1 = 0.055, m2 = -0.055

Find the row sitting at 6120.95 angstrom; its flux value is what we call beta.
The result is 95.2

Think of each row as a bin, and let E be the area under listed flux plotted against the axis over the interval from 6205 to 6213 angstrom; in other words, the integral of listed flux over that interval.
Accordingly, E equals 729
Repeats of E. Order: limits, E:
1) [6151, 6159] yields 719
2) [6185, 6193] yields 721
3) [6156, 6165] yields 729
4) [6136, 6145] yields 847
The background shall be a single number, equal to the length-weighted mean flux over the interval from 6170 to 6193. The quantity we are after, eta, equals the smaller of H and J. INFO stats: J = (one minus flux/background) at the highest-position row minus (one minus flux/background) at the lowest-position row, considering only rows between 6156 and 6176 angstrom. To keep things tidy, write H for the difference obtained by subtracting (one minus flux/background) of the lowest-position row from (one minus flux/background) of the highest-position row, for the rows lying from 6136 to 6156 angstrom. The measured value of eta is -0.01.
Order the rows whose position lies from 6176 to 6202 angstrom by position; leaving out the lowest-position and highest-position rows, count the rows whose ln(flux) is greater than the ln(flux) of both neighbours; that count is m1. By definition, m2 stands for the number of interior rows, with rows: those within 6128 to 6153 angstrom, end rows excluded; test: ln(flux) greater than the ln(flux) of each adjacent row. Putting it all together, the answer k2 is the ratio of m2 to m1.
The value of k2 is 0.5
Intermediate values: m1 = 2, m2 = 1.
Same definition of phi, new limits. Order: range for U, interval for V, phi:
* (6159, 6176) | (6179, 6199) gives 90.7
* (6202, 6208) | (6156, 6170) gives 99.3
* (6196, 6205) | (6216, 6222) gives 93.9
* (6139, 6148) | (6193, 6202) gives 93.1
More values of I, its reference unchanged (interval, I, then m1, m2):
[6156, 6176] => -17.2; 0.047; -0.088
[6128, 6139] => -21.1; 0.061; -0.031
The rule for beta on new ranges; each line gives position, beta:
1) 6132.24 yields 88.2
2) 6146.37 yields 91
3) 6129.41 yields 94.3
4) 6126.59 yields 89.3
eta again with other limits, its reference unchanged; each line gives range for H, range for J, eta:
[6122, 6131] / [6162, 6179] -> -0.25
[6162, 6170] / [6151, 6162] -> -0.20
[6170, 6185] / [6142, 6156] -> -0.05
